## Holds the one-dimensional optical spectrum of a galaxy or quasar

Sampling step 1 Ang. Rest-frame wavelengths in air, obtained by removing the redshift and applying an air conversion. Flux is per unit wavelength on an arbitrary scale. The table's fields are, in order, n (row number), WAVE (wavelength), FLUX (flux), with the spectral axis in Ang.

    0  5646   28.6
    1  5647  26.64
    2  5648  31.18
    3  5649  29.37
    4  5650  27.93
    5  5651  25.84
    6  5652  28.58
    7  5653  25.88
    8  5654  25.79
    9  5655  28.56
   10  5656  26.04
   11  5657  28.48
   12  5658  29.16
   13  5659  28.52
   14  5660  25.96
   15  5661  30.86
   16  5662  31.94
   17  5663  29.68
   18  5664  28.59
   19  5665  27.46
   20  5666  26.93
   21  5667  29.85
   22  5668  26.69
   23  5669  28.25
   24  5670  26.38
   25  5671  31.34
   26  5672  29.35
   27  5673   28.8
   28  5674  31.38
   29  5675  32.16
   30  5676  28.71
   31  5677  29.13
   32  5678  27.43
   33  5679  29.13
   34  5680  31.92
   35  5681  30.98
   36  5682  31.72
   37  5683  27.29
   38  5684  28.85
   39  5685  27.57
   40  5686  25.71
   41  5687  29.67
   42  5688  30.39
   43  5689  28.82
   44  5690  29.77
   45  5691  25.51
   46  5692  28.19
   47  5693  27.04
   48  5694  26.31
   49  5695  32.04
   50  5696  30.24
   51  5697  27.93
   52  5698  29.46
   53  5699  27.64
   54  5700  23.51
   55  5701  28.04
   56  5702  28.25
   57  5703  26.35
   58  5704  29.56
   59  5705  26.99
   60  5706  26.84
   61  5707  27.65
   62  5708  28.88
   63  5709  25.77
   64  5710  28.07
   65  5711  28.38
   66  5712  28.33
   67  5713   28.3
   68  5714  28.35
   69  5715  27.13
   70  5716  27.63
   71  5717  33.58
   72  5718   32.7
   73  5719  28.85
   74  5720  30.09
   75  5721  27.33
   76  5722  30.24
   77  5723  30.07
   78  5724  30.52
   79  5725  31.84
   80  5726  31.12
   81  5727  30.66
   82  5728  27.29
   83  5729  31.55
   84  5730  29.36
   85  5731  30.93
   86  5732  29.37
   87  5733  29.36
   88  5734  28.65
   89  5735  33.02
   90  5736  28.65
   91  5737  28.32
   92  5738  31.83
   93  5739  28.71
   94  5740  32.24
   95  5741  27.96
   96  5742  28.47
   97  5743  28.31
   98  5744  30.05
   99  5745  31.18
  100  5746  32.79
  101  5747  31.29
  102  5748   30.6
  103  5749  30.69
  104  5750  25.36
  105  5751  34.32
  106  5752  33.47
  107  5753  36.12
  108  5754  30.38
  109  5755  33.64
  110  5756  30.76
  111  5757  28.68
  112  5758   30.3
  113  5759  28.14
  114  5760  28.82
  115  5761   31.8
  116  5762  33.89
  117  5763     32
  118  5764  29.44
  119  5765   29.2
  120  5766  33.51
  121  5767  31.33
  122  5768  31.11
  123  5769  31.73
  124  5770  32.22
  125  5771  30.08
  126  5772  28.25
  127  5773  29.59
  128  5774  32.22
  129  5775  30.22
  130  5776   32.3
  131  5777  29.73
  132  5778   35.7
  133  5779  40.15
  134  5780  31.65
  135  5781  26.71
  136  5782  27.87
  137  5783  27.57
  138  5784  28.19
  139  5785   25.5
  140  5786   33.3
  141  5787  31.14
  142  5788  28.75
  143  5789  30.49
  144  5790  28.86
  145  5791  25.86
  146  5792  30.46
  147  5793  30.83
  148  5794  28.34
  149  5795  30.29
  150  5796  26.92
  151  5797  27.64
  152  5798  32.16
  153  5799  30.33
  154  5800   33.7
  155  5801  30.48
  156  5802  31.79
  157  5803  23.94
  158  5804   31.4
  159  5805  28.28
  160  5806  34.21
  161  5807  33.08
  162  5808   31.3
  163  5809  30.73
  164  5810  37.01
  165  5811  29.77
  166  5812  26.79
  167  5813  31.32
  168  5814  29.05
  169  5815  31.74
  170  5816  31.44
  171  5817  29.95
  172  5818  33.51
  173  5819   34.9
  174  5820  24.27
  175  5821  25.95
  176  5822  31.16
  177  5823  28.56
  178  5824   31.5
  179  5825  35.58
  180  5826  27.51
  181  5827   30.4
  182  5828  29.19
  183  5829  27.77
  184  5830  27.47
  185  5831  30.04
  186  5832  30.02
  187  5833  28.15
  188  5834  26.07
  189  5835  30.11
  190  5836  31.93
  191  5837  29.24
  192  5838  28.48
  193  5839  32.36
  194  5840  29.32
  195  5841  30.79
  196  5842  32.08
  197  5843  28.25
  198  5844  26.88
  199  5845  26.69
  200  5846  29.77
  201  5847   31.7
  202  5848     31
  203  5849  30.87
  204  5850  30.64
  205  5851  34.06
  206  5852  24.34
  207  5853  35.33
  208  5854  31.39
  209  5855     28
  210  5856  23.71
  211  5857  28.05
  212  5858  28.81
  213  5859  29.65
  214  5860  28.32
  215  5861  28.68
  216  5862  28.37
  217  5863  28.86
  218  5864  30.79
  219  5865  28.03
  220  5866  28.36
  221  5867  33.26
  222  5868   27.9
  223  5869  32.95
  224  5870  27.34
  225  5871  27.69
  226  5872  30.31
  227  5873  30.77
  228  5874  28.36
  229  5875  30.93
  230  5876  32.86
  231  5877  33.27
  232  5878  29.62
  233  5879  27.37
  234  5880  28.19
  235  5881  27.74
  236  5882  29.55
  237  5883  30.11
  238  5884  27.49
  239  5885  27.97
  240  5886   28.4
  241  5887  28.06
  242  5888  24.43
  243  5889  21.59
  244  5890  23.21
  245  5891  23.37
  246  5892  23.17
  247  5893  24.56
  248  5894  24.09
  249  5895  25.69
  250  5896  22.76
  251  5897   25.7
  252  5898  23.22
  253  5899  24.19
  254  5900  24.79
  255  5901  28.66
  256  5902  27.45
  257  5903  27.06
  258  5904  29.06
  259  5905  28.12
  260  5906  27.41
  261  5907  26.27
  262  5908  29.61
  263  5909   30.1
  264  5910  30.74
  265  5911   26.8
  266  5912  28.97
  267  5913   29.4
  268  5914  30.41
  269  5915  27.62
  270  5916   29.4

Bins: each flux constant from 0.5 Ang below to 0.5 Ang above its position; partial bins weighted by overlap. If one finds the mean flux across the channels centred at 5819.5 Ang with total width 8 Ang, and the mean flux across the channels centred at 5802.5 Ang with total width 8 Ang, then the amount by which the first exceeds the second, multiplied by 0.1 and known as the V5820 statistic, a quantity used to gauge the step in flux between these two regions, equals -0.1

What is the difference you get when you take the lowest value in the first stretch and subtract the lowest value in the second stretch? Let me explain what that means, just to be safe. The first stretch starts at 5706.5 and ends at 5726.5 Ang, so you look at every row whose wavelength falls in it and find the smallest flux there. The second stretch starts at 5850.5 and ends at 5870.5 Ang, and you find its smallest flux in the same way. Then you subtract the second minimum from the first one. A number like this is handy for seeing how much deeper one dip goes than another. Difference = 2.1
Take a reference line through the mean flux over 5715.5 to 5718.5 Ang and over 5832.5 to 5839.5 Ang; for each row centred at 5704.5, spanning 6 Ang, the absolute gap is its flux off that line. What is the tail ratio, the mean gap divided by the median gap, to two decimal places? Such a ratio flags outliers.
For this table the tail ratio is 0.94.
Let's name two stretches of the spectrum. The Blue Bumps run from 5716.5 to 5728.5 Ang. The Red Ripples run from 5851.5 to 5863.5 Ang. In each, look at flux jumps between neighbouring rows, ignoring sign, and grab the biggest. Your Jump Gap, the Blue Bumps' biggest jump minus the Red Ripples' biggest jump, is -7.1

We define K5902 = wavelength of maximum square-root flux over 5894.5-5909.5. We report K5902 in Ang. 5909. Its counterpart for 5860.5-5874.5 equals 5867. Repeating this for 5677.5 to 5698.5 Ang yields 5695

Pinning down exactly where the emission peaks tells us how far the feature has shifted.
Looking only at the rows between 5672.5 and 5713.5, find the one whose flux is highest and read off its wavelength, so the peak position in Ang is 5675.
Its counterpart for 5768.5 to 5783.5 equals 5779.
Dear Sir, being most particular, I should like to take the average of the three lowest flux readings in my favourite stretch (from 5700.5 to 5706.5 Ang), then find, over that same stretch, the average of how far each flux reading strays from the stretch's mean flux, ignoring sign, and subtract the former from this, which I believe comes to -25.8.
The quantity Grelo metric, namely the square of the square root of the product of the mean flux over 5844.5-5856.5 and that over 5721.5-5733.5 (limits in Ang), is 899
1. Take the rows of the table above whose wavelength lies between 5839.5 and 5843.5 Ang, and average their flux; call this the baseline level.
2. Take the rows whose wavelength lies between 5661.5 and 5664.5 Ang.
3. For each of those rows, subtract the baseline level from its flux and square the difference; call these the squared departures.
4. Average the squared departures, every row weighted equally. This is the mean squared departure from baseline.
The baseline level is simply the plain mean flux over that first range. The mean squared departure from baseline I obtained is 1.9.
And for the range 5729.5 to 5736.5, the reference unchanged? 2.2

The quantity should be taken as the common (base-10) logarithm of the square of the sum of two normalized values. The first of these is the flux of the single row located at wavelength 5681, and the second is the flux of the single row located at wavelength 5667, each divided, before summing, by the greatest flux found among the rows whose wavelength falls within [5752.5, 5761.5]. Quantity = 0.453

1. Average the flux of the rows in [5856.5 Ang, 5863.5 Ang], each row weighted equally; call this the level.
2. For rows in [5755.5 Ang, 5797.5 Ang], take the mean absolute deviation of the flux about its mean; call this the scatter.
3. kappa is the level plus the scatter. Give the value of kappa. 30.6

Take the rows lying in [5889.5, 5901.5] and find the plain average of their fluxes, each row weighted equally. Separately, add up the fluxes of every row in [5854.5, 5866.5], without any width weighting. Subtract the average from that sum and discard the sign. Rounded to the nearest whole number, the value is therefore 315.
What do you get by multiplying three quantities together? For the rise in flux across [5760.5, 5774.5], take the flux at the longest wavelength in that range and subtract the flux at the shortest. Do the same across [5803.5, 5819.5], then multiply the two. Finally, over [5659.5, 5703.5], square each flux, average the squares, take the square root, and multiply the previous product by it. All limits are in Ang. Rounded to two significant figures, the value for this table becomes 42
